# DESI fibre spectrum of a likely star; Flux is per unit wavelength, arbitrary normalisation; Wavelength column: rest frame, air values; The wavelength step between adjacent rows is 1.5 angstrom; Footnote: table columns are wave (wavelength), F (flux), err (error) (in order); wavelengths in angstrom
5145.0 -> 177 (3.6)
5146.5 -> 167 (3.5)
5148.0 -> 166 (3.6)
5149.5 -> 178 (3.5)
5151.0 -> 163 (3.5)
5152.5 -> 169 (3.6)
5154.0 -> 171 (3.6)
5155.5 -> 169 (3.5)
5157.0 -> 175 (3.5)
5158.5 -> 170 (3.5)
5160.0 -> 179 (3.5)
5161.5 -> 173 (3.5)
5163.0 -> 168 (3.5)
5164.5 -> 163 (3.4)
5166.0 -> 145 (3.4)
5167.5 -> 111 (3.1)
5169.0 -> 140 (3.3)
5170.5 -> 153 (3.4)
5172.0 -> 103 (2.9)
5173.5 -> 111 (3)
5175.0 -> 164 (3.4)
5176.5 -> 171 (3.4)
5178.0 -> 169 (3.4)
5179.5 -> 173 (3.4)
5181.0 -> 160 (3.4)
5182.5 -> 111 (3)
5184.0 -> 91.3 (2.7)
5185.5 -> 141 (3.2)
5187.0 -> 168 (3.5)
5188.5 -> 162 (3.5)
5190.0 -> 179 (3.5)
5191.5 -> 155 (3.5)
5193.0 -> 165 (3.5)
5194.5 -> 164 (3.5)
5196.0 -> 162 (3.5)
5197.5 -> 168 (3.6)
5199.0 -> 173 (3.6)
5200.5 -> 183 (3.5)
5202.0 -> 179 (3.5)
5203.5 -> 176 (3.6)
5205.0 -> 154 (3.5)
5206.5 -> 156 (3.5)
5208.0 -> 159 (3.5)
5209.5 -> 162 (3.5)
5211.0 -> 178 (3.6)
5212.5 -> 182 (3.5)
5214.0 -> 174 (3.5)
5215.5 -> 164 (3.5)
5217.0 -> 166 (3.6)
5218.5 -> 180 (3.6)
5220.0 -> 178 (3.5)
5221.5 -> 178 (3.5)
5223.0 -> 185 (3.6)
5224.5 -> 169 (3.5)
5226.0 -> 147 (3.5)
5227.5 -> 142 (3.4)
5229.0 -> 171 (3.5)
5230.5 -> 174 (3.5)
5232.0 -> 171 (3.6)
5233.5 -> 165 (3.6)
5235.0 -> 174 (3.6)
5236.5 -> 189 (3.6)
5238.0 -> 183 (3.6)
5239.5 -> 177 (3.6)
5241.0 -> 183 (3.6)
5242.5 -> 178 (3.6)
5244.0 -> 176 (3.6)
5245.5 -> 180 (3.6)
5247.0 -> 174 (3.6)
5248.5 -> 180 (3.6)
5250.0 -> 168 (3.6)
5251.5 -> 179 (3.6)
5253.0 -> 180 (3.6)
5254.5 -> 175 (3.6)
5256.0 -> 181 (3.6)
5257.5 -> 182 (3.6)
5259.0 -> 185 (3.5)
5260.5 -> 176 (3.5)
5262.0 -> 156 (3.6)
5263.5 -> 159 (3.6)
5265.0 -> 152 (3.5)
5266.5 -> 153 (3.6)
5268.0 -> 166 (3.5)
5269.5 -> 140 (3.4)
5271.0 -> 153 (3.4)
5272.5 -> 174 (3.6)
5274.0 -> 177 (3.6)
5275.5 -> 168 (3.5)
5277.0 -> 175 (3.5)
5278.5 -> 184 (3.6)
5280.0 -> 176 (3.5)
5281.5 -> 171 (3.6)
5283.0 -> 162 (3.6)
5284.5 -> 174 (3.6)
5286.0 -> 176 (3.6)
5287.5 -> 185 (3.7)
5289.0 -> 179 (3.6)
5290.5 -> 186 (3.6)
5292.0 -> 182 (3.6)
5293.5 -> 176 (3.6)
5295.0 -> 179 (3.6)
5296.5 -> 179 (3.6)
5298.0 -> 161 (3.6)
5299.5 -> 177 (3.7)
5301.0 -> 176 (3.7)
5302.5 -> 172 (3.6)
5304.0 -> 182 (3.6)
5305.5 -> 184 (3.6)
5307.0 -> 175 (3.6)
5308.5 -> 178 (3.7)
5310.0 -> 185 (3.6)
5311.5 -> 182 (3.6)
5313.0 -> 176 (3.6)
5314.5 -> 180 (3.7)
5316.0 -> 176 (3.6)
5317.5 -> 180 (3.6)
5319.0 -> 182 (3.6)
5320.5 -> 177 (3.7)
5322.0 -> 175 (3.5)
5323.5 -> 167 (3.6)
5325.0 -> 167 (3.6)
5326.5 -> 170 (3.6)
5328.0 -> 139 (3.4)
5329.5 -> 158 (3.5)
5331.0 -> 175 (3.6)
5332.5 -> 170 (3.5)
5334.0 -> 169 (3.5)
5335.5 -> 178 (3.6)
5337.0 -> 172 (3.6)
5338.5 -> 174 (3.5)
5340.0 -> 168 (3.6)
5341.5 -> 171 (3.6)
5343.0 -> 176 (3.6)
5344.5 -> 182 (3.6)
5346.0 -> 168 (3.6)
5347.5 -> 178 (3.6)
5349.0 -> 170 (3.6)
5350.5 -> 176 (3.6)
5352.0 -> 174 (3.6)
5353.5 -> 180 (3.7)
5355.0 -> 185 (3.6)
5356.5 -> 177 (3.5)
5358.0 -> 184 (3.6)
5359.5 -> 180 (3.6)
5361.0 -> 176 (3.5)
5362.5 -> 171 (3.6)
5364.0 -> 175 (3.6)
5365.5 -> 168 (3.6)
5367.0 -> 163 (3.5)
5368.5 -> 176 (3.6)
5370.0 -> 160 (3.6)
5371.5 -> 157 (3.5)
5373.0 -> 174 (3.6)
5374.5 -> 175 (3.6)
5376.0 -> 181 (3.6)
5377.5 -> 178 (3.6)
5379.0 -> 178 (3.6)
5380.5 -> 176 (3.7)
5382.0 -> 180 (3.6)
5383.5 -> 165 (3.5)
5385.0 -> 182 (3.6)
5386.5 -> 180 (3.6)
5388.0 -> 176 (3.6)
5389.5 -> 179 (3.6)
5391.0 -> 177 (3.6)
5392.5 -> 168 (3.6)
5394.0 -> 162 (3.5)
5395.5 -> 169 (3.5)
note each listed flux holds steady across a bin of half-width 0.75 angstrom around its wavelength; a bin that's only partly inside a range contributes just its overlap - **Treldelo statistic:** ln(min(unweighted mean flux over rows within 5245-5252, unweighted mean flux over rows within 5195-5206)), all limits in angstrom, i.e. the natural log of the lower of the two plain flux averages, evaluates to 5.14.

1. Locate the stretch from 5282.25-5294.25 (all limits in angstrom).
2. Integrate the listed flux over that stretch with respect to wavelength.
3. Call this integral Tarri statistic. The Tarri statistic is 2130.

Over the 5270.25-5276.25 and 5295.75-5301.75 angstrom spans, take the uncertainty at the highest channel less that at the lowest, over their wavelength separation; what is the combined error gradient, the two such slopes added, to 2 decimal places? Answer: 0.04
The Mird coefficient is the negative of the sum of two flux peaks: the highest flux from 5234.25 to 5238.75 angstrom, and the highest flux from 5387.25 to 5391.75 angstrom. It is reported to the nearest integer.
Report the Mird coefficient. -368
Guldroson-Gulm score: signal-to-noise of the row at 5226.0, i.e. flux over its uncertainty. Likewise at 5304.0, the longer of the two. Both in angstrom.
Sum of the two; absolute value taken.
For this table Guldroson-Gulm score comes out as 92.6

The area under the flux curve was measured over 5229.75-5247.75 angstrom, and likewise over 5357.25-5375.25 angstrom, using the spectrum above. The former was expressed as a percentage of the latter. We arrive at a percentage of 103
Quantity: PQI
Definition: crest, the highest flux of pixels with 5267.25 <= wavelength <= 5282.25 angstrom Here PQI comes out 184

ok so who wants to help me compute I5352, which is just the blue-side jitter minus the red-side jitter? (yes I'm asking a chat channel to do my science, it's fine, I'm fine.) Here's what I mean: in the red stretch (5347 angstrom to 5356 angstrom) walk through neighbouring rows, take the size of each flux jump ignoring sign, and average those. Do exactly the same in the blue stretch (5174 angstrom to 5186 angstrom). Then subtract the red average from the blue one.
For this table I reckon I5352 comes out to 15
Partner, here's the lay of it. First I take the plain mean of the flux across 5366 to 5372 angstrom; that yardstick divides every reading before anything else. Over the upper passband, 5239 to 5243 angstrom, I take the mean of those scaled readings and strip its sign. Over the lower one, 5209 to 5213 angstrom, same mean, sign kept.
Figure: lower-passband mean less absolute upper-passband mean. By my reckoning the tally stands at -0.03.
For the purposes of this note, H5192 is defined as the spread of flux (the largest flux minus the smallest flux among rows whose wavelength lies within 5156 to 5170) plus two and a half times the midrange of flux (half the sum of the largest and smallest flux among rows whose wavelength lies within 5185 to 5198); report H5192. 468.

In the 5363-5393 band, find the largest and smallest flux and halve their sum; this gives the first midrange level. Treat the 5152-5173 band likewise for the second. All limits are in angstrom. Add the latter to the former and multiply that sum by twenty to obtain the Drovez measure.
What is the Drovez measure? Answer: 6210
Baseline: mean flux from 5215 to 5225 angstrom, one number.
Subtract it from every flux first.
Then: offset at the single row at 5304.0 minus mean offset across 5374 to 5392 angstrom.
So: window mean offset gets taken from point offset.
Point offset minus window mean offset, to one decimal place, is 4.8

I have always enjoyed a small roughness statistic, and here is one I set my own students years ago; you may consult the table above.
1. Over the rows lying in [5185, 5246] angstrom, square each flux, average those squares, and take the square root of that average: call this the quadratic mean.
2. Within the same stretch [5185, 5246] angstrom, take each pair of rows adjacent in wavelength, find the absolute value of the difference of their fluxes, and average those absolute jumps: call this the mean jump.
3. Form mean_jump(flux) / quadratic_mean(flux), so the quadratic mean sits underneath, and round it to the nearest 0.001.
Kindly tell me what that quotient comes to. 0.051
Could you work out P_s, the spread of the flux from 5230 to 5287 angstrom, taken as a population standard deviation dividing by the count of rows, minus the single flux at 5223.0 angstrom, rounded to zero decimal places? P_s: -174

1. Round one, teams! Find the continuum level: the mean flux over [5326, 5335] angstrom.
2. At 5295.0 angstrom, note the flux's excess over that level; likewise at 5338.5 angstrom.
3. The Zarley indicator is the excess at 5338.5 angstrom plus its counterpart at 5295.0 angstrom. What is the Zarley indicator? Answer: 26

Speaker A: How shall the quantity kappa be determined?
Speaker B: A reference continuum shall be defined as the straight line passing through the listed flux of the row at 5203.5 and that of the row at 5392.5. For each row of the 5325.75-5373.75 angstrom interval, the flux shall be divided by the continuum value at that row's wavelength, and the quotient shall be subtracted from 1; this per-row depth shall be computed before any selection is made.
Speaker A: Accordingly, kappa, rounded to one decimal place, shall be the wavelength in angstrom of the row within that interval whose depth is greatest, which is 5328.0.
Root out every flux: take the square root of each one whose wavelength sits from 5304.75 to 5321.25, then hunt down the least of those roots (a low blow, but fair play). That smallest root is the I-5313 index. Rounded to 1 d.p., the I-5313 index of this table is 13.2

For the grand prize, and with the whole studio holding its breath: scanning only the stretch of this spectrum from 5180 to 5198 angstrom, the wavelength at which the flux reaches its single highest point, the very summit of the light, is 5190.0 angstrom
